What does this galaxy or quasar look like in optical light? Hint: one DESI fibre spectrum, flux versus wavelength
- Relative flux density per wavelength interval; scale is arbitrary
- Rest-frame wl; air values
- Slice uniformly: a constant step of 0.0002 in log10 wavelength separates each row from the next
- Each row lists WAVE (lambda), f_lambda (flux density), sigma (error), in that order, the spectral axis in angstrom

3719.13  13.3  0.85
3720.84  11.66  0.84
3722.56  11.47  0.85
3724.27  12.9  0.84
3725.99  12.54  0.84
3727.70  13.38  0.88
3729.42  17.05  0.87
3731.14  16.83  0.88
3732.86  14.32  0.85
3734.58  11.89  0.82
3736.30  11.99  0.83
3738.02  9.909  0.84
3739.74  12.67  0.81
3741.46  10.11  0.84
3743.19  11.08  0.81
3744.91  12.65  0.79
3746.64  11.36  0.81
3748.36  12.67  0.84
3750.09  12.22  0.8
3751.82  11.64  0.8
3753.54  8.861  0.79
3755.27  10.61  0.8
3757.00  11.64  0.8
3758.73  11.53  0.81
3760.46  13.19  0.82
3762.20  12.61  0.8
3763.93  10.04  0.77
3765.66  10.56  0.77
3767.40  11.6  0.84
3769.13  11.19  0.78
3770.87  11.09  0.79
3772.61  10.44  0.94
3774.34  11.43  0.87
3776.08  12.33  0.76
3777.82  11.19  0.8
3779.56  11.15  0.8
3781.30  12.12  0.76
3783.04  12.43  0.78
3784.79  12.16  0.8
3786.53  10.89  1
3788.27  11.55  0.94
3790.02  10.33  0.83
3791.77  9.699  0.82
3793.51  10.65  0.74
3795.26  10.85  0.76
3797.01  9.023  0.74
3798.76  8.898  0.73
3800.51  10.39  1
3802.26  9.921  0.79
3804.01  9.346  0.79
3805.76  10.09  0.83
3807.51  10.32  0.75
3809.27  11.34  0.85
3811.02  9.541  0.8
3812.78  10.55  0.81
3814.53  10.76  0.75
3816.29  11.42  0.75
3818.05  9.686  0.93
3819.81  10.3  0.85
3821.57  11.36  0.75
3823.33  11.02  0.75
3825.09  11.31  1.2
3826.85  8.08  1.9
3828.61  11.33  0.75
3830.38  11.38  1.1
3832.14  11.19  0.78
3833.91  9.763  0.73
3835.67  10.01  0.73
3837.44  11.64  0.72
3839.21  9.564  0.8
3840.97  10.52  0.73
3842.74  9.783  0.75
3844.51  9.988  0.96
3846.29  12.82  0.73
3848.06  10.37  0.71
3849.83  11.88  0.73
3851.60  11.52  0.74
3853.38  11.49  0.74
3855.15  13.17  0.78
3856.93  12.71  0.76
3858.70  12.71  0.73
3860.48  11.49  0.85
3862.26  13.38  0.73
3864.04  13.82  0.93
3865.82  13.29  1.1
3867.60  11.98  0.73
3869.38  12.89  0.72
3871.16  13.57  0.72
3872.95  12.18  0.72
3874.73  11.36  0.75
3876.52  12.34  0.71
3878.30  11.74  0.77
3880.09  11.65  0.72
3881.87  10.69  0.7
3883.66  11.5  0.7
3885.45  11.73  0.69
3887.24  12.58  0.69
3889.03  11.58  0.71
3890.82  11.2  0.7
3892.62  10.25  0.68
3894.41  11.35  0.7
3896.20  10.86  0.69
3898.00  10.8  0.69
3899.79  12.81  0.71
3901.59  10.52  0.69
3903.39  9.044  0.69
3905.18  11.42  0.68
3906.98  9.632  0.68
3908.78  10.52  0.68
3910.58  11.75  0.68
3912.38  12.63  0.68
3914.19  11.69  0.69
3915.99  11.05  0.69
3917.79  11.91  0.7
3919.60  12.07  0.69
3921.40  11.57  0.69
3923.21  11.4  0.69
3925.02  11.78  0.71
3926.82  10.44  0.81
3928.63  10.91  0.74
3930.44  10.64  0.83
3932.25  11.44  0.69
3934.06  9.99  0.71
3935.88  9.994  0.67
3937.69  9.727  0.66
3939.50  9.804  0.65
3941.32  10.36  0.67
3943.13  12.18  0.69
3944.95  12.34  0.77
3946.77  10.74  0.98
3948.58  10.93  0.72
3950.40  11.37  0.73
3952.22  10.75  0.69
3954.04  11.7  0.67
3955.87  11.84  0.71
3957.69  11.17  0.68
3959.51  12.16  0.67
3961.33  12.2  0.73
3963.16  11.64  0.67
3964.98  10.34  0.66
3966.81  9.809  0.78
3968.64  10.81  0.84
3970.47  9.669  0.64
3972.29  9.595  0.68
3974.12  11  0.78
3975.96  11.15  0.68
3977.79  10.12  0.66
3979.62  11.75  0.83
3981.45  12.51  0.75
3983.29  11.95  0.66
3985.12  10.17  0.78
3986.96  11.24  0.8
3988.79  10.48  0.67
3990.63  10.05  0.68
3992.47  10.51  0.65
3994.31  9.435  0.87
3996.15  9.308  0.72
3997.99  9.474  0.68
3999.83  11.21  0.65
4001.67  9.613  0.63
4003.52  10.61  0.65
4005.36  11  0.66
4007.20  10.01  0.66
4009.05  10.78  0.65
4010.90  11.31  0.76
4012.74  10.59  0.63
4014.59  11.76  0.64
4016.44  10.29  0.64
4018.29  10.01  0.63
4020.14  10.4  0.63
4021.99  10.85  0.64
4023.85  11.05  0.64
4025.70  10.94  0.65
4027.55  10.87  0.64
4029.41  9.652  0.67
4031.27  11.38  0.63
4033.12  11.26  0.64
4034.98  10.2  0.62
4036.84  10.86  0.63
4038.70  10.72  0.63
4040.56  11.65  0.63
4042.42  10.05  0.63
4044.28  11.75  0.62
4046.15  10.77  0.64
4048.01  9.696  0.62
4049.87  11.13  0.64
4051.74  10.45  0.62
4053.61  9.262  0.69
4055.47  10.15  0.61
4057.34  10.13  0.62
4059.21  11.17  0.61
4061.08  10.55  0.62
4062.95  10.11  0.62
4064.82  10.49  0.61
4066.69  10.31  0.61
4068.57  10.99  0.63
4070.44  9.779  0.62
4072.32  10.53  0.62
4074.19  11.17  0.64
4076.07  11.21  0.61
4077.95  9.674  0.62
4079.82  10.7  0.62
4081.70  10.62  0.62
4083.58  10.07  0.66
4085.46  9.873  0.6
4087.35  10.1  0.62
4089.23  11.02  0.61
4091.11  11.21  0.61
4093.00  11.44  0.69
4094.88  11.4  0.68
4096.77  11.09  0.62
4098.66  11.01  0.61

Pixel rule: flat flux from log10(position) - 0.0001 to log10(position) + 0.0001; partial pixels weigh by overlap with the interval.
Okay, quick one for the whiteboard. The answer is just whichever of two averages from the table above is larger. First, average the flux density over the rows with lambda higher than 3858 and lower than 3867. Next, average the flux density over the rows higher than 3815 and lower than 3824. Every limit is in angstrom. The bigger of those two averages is 12.9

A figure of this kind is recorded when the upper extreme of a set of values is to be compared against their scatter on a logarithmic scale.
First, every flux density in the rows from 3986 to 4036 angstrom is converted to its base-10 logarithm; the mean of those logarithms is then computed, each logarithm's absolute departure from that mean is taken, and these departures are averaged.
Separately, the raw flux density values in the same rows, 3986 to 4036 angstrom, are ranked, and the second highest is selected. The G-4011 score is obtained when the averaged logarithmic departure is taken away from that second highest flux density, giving 11.4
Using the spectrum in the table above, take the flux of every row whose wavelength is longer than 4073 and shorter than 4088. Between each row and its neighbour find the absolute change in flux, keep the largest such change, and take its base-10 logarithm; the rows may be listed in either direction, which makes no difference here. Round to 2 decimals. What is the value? 0.19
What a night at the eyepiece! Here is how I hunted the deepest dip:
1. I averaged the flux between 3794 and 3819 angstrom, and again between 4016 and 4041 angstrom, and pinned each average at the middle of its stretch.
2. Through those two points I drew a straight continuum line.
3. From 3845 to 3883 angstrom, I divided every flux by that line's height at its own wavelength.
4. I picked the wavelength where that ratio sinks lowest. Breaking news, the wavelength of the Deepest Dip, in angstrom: 3848.06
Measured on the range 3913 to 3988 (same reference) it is 3972.29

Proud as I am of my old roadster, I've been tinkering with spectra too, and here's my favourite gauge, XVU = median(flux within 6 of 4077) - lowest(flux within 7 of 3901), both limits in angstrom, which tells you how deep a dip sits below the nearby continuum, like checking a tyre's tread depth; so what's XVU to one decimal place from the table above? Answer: 1.6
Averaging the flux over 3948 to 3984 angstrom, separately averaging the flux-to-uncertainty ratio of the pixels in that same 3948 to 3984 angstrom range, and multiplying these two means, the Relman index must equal 175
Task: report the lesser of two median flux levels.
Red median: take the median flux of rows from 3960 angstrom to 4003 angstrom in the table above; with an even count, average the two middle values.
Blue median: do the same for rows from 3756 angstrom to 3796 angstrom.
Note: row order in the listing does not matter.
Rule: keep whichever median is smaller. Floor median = 10.5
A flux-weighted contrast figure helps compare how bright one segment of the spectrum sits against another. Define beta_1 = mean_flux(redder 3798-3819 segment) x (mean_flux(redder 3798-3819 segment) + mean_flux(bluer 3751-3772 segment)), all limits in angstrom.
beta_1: 218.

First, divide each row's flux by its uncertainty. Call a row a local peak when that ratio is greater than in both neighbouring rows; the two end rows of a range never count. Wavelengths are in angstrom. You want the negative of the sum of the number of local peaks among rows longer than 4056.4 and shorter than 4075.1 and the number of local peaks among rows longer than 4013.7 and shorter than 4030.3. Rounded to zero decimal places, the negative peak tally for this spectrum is -5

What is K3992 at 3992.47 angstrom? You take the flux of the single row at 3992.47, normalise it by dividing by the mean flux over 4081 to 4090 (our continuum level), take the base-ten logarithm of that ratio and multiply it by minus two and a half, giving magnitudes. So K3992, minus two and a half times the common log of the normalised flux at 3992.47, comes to -0.02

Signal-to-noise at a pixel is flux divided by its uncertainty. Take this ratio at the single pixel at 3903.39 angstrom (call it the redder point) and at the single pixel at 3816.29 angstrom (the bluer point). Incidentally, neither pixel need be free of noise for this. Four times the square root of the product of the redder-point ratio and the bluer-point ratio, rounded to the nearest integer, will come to 57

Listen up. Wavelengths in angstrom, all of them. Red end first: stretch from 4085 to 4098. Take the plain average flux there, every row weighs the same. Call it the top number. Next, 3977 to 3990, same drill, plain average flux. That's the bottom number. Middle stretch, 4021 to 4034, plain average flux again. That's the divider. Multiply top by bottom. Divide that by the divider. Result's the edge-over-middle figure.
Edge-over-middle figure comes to 11.2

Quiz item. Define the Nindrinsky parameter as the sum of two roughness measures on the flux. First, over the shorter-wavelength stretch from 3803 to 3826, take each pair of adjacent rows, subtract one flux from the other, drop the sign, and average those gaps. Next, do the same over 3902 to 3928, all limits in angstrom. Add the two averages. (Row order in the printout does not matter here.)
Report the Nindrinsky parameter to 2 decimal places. 1.74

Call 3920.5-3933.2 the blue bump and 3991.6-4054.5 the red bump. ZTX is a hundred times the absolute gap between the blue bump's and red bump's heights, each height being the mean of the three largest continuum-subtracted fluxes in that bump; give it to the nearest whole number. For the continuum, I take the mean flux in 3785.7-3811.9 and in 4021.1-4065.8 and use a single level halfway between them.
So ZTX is 12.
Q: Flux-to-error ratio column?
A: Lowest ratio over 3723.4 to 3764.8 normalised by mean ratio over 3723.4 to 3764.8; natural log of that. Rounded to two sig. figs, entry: -0.28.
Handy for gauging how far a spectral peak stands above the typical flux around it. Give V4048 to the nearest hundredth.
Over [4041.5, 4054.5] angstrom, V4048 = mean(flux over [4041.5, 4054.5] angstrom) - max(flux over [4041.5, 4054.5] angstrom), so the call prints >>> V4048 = -1.31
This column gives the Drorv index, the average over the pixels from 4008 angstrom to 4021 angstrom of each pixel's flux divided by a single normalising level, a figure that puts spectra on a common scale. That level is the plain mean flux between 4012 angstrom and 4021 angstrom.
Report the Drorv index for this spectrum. 1.01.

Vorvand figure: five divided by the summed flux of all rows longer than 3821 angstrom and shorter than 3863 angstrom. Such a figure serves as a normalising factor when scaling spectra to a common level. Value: 0.0186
